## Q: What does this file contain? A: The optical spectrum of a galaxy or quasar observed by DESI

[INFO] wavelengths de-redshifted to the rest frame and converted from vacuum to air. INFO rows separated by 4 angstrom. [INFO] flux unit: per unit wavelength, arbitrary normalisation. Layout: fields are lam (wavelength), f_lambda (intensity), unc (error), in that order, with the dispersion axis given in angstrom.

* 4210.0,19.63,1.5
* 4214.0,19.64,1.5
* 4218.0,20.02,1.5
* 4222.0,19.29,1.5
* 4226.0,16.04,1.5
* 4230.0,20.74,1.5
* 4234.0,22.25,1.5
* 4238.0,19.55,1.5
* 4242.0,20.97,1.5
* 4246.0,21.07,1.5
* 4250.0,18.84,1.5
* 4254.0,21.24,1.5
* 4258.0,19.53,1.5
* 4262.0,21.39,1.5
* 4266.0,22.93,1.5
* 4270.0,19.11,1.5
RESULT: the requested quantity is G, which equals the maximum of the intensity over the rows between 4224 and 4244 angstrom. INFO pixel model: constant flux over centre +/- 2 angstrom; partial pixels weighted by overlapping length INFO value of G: 22.25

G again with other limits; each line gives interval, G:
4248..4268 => 22.93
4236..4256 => 21.24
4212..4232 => 20.74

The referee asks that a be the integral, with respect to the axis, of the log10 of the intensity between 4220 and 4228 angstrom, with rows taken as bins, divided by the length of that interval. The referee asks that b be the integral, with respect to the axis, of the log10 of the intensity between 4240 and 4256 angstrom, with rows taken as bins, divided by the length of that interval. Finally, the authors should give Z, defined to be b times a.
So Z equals 1.63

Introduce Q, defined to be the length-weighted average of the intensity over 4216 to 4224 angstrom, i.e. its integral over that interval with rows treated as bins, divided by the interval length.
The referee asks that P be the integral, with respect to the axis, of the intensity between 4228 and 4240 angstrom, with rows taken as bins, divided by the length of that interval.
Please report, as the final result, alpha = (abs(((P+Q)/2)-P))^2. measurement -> 0.4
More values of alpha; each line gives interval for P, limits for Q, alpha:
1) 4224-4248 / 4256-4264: 0.0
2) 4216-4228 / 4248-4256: 0.6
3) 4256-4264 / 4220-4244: 0.1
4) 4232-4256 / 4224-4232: 1.3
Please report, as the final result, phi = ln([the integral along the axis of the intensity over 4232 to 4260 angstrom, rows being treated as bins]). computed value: 6.35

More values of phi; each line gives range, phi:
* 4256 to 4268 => 5.54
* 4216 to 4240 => 6.16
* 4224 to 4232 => 4.99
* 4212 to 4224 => 5.46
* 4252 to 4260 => 5.09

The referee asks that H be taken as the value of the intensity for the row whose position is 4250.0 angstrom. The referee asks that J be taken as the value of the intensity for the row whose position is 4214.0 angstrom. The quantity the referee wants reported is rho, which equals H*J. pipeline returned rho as 370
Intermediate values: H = 18.84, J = 19.64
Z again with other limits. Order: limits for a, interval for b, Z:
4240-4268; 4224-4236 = 1.70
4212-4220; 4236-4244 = 1.69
